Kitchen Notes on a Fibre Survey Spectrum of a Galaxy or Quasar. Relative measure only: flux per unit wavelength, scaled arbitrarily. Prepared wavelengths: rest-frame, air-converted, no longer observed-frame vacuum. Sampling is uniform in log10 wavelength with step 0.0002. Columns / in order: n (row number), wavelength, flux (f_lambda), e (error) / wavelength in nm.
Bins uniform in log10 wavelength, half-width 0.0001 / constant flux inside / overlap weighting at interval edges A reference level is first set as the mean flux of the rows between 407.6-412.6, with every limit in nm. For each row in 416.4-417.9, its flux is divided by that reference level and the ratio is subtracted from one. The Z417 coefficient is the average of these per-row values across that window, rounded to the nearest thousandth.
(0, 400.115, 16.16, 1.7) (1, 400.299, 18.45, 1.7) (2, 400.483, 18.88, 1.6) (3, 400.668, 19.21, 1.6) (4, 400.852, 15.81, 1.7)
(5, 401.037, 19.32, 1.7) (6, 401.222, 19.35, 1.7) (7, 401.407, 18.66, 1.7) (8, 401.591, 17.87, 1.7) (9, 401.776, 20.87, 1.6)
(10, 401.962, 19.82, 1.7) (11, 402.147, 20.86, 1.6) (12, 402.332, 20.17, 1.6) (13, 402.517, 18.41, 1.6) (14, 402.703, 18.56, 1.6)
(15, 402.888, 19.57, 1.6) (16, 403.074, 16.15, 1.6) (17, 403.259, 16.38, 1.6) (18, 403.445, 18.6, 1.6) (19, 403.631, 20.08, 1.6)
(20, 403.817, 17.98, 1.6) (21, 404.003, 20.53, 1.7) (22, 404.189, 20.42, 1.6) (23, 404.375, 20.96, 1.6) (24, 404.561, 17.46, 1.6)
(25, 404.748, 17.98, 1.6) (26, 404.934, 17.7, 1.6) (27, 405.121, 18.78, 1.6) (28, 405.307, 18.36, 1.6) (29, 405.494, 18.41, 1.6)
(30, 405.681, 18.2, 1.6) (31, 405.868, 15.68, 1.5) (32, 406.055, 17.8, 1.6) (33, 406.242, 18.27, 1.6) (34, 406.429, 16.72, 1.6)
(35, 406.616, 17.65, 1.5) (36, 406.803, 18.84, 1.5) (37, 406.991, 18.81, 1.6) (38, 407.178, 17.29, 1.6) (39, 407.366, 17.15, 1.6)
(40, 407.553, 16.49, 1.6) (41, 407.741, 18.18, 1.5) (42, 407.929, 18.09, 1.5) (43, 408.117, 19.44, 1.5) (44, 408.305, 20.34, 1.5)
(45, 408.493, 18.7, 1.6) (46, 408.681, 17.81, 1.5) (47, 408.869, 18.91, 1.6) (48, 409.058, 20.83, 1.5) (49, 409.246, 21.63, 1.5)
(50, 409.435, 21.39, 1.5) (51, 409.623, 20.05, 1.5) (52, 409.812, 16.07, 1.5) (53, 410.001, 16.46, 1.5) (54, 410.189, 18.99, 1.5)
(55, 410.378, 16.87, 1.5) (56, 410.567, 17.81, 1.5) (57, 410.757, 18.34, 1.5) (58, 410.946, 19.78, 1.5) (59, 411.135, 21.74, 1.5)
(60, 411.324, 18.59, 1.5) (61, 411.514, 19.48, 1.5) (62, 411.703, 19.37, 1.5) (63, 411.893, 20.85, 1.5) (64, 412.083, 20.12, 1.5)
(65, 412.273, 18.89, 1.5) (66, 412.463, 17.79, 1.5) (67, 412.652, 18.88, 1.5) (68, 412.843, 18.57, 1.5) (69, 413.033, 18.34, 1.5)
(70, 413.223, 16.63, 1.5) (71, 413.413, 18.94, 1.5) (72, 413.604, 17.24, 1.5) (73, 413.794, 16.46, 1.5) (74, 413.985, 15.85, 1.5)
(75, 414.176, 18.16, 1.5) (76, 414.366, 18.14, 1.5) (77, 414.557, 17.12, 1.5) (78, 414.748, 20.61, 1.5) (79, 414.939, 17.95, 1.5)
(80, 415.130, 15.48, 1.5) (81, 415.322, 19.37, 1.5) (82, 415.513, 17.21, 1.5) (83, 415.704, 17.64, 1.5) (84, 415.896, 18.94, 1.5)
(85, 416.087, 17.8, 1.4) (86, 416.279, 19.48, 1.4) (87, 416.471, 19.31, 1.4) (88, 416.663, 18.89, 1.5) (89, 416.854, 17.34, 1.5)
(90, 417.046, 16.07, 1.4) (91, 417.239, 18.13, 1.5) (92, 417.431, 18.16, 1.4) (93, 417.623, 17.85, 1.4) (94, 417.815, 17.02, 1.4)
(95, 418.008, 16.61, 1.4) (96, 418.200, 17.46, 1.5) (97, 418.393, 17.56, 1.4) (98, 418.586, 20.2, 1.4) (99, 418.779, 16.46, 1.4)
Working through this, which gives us 0.065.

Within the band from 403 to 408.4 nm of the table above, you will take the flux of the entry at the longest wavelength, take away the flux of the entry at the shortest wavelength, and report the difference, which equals 4.2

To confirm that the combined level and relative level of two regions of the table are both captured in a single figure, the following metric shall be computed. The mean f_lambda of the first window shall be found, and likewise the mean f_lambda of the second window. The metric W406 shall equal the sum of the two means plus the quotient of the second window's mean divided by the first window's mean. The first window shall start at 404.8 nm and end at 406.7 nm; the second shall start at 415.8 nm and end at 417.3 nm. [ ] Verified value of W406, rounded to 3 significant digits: 37.0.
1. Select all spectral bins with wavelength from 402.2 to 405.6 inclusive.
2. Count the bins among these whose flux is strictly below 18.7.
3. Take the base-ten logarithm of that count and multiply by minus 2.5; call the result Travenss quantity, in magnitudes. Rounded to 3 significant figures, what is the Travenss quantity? -2.60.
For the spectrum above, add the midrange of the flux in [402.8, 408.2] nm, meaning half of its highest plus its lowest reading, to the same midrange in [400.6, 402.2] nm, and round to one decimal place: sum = 36.7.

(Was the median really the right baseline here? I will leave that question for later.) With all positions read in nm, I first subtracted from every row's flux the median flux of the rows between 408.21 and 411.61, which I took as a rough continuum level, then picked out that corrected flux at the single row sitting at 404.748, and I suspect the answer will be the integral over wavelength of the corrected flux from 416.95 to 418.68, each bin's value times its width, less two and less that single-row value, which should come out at -3.2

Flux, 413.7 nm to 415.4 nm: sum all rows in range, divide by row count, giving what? 17.7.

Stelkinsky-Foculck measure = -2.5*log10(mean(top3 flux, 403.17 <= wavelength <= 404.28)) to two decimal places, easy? -3.27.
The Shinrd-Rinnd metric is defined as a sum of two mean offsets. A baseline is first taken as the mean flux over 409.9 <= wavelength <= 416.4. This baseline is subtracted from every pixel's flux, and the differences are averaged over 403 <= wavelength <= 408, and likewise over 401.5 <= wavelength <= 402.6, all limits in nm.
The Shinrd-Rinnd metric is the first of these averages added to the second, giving 1.1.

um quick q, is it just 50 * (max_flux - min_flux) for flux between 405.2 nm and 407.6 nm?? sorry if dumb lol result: 158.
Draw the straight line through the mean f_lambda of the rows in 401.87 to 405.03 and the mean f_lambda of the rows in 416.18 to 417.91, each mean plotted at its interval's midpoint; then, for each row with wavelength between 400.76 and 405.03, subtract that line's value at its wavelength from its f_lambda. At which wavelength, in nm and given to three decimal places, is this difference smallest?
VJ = 400.852 nm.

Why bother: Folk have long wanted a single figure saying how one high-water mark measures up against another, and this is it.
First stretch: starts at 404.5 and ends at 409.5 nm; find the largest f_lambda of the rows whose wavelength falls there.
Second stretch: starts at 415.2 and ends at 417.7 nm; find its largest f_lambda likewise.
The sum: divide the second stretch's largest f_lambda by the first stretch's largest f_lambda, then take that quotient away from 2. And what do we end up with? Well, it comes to 1.099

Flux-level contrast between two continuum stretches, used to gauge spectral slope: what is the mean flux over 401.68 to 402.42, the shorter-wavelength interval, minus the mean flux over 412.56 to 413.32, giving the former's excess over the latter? 2.3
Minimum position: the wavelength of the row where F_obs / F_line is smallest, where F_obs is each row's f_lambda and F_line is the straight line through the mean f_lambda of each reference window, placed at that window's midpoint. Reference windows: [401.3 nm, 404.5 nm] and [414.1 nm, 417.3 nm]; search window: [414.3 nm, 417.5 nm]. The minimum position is 415.130 nm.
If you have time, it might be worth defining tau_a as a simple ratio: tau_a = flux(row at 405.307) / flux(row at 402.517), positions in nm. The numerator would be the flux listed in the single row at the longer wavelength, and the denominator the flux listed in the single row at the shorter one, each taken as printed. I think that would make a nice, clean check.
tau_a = 1.00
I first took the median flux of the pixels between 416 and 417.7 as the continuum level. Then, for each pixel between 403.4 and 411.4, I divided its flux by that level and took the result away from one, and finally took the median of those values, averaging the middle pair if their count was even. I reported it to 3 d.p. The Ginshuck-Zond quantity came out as -0.013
